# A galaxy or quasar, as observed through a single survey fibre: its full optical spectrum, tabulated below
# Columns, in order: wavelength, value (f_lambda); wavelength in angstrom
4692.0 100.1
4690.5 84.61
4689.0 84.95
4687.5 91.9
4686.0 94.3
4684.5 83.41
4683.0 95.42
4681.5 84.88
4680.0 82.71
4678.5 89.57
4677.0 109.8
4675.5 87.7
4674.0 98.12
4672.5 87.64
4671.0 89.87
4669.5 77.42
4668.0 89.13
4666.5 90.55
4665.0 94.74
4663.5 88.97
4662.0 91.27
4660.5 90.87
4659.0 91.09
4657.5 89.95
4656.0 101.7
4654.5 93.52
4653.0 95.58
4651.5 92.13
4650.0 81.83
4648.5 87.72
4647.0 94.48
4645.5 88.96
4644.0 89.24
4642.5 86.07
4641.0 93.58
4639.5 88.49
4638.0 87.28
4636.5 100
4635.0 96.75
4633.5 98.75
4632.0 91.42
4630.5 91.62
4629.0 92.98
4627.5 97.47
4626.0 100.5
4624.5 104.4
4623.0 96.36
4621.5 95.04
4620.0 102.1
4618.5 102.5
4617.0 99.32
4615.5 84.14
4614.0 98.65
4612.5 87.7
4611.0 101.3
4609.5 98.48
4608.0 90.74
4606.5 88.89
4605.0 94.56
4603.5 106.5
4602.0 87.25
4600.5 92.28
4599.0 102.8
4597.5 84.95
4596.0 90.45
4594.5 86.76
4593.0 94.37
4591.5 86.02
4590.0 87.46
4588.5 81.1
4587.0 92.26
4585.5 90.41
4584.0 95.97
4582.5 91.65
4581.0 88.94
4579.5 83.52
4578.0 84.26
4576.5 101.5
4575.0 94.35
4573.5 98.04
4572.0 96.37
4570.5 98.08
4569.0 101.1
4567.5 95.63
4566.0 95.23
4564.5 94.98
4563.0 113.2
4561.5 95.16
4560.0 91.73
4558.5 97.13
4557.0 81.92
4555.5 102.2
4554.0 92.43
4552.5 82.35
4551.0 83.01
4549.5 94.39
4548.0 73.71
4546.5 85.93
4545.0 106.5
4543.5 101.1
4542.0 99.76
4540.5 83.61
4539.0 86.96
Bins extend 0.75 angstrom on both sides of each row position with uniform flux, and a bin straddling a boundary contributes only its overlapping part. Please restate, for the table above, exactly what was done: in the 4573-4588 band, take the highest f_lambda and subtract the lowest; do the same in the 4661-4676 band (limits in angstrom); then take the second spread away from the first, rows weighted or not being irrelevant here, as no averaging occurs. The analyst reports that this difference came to -2.7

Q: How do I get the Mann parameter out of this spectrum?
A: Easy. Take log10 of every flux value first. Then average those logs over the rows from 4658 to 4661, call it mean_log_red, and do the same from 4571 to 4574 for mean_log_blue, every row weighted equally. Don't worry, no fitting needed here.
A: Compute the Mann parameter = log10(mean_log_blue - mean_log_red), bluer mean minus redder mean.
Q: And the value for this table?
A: -1.54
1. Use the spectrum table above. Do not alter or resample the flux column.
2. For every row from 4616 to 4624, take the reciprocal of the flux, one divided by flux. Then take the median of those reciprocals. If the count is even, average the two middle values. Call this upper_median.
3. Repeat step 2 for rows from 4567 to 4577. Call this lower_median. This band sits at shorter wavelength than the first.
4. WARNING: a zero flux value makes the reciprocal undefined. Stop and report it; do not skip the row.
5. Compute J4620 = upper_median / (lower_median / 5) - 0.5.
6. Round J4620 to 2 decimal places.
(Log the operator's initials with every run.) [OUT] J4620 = 4.44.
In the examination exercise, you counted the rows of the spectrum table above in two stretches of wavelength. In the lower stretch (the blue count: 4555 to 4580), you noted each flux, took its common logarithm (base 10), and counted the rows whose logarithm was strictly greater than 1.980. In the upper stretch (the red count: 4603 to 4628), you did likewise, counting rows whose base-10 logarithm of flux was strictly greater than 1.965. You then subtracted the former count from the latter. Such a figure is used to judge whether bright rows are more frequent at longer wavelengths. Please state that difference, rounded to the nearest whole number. 4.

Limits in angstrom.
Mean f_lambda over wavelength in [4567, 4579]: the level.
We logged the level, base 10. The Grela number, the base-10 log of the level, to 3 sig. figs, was 1.98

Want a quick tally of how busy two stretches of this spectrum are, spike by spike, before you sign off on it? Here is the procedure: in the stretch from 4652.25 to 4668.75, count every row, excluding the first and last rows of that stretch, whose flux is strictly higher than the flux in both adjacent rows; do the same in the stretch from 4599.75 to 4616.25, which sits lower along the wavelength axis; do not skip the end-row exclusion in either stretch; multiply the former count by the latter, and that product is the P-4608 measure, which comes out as 12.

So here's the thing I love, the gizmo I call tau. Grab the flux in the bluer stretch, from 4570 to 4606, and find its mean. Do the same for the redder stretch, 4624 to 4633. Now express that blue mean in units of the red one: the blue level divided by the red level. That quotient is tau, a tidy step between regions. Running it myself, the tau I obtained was 0.96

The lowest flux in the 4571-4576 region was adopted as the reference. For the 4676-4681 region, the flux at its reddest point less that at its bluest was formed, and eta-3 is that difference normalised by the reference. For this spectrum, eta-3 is -0.29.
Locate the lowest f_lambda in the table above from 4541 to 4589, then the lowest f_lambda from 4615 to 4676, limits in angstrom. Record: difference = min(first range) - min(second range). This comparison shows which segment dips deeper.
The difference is -3.7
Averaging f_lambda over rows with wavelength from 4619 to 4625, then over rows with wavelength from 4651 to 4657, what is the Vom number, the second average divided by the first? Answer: 0.96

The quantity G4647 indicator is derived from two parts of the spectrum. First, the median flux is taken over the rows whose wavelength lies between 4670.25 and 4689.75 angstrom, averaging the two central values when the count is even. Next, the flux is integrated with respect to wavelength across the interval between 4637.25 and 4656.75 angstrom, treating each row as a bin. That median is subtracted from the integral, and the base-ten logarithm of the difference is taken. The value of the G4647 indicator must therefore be 3.23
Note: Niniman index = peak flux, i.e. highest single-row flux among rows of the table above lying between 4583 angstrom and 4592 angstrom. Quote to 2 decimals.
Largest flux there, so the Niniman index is 95.97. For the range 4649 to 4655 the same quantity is 95.58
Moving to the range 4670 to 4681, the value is 109.80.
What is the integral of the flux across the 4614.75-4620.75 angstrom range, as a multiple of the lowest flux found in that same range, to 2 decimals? 6.92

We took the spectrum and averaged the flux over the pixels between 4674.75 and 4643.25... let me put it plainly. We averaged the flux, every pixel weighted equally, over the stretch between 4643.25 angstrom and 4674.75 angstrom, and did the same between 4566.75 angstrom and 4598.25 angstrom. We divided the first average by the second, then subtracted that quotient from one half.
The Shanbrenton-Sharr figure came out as -0.49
